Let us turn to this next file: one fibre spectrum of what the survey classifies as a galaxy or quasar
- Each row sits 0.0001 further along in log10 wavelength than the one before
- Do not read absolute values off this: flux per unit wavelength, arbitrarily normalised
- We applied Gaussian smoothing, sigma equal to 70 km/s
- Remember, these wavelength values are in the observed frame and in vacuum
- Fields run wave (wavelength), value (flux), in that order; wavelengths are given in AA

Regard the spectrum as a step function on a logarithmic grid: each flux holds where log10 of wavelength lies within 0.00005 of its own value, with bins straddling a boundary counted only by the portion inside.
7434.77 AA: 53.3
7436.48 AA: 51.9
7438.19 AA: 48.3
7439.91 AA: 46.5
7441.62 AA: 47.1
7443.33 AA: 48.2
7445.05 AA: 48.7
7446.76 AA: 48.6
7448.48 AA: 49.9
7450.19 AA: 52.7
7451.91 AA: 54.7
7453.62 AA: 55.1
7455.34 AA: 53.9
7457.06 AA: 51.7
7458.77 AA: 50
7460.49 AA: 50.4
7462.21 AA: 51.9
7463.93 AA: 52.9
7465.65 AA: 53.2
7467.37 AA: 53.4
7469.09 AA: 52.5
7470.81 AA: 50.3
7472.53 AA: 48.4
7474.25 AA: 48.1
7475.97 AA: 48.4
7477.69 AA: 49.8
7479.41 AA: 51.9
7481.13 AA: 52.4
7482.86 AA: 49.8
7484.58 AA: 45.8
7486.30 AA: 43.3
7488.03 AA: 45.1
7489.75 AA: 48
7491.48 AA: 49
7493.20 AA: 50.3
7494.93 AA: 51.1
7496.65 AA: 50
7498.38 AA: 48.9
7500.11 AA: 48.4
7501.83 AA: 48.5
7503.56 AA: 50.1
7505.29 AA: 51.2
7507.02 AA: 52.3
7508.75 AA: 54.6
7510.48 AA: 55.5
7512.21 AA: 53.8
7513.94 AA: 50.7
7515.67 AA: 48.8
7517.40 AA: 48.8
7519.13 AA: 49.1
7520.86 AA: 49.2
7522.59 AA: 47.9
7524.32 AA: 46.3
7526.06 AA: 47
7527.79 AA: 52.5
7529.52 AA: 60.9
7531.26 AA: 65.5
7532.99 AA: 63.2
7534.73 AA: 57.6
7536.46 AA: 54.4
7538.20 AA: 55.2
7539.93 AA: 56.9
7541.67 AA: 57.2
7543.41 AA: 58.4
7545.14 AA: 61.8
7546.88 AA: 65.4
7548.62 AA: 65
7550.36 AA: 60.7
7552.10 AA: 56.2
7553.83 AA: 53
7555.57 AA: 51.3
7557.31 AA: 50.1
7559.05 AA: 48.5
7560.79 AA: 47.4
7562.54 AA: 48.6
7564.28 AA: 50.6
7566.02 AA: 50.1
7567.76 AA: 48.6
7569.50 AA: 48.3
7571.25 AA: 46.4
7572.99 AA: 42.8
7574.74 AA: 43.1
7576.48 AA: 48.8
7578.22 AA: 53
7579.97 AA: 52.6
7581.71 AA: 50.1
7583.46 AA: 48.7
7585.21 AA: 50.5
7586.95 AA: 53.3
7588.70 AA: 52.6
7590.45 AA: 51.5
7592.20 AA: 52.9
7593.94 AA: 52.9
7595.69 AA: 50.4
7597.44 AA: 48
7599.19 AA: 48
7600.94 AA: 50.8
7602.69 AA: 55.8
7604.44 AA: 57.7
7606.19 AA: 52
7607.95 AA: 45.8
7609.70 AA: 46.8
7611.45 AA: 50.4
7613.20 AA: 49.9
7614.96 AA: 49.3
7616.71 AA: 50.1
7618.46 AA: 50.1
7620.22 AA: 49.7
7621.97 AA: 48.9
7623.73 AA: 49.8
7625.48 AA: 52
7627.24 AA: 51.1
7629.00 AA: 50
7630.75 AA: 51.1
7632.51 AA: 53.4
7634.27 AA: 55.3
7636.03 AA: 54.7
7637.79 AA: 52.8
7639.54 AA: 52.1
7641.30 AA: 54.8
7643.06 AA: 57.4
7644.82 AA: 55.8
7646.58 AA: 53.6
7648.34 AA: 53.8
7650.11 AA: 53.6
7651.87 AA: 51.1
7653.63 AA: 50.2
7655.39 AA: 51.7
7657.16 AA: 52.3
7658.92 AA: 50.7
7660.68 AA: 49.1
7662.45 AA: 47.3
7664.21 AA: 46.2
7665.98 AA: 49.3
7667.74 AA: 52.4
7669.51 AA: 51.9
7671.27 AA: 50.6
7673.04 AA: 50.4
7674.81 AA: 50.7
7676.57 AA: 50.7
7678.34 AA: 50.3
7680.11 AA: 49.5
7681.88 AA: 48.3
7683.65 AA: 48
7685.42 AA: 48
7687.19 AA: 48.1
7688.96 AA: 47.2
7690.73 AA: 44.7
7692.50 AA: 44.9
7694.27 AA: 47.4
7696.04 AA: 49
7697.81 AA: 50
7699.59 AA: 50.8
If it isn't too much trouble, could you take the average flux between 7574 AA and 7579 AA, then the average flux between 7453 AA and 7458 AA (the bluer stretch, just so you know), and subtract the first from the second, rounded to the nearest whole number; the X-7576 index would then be 5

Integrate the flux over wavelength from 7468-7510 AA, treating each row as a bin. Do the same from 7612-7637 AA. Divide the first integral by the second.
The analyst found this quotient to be 1.6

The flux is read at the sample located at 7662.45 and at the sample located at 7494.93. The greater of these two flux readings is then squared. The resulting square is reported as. 2611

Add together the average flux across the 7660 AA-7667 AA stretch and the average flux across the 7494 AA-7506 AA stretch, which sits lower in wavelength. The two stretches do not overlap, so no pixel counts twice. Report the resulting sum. 98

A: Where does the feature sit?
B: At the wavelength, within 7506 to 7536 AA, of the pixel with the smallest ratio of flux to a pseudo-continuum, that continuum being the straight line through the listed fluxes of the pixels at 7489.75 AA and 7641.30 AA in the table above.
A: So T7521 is 7524.32 AA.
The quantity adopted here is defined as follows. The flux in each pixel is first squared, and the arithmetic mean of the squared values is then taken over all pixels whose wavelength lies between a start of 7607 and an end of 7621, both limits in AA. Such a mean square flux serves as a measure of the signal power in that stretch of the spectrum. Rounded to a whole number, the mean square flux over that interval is 2405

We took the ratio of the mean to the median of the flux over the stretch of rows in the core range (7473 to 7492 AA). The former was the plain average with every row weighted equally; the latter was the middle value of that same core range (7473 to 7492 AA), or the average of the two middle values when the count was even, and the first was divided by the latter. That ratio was 0.998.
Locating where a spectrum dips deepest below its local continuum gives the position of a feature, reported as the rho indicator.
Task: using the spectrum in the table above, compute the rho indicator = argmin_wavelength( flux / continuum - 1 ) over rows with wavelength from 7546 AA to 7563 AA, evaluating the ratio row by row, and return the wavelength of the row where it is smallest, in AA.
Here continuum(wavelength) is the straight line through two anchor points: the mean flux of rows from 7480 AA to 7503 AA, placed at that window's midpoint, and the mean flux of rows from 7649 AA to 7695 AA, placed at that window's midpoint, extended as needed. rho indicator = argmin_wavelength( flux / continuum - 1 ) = 7560.79 AA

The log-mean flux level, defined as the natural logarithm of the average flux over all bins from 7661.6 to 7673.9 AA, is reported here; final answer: 3.91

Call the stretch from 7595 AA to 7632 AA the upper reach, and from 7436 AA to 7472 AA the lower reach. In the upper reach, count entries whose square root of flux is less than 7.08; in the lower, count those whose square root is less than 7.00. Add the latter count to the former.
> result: 18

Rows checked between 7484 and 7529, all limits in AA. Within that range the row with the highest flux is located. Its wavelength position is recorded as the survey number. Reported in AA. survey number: 7510.48 AA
